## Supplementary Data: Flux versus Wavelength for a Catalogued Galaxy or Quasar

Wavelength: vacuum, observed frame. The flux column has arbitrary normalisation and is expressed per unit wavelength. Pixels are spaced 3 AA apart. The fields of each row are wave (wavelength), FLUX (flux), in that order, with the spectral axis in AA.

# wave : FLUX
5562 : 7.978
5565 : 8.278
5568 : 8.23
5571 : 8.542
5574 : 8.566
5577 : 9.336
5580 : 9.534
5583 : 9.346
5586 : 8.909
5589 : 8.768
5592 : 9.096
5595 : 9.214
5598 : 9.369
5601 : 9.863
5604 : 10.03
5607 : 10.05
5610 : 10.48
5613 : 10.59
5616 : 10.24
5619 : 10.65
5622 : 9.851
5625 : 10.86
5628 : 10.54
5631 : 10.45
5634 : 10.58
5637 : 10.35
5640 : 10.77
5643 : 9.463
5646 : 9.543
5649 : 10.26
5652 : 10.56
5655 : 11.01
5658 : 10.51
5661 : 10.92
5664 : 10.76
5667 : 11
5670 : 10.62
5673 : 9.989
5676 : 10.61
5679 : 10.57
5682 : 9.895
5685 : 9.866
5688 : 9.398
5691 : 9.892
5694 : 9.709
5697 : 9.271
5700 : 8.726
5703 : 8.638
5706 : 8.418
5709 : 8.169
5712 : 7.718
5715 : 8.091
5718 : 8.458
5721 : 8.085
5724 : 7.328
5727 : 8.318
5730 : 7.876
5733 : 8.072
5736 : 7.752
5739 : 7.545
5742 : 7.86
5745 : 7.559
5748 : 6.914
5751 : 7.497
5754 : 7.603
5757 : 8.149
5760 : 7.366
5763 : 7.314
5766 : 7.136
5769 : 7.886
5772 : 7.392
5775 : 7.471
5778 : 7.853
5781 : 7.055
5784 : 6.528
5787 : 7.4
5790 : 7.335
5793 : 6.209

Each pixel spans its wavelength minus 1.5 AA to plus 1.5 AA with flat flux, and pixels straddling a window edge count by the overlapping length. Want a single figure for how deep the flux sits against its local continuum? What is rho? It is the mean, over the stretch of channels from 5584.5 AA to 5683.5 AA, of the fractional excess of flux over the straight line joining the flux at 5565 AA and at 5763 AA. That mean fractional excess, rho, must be 0.28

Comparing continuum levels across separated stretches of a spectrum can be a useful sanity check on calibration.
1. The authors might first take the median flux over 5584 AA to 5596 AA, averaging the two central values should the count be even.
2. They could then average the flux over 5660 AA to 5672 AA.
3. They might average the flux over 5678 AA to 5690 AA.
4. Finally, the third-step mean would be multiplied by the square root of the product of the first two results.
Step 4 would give 98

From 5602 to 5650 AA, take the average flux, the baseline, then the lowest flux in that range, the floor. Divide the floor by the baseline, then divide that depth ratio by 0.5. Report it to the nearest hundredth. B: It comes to 1.84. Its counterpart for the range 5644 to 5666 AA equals 1.82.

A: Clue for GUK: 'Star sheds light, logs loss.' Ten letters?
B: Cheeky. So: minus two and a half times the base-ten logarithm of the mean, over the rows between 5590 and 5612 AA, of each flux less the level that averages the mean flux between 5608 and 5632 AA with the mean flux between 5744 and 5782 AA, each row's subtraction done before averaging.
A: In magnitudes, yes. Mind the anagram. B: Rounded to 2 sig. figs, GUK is 0.30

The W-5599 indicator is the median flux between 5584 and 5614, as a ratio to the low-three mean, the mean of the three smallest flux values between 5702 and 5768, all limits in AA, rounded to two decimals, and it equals 1.35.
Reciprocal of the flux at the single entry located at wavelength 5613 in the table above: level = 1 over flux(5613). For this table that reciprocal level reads 0.094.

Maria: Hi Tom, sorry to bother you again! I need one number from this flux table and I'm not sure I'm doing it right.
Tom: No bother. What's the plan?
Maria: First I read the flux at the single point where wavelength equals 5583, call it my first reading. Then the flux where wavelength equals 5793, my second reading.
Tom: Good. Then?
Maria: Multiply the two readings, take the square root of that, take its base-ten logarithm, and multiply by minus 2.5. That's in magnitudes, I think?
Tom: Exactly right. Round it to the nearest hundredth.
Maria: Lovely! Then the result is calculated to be -2.20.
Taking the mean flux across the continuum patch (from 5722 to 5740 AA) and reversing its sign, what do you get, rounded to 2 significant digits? -7.8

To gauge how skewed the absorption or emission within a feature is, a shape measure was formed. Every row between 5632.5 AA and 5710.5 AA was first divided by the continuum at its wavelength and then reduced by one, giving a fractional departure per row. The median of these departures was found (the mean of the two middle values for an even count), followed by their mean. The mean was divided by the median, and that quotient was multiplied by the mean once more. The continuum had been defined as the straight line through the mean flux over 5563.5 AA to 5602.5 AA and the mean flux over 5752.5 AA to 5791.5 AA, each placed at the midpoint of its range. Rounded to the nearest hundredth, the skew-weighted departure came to 0.20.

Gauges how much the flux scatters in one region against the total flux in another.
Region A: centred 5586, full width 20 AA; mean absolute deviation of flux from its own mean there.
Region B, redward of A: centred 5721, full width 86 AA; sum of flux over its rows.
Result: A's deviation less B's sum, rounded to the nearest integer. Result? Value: -242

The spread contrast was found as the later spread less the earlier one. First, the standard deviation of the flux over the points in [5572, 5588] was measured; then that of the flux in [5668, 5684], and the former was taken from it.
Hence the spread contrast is -0.03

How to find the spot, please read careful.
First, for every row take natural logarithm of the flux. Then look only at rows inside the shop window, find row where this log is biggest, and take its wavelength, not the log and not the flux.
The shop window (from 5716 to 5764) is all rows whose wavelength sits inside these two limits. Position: 5718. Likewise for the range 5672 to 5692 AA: 5676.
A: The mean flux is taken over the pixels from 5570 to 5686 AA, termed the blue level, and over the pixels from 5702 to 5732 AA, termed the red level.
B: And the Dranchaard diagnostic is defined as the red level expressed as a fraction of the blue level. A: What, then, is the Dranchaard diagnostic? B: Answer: 0.81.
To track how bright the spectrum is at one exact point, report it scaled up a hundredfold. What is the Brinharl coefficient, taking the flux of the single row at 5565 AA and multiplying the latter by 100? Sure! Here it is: 828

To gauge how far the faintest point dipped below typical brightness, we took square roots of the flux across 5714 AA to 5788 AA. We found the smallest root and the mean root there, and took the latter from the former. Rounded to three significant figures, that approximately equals -0.204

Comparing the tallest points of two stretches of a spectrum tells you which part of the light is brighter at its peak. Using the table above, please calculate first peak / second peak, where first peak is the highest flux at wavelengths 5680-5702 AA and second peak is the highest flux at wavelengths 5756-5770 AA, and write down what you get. 1.21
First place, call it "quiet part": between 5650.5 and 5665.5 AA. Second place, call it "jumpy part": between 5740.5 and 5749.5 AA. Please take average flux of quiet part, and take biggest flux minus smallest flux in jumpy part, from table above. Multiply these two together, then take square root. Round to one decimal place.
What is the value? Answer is 3.2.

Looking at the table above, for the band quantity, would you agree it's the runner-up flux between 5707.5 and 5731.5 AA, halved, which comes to 4.2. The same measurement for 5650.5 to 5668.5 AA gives 5.5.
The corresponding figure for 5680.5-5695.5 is 4.9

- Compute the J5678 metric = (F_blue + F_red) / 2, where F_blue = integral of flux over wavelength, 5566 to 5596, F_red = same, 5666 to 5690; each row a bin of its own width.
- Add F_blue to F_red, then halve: 257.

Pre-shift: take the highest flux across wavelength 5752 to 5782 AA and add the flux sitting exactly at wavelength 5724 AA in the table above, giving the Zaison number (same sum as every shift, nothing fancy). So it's 15.5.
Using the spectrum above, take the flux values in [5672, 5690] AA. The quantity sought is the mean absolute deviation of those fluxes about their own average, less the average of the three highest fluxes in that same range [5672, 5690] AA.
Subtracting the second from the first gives -10.0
